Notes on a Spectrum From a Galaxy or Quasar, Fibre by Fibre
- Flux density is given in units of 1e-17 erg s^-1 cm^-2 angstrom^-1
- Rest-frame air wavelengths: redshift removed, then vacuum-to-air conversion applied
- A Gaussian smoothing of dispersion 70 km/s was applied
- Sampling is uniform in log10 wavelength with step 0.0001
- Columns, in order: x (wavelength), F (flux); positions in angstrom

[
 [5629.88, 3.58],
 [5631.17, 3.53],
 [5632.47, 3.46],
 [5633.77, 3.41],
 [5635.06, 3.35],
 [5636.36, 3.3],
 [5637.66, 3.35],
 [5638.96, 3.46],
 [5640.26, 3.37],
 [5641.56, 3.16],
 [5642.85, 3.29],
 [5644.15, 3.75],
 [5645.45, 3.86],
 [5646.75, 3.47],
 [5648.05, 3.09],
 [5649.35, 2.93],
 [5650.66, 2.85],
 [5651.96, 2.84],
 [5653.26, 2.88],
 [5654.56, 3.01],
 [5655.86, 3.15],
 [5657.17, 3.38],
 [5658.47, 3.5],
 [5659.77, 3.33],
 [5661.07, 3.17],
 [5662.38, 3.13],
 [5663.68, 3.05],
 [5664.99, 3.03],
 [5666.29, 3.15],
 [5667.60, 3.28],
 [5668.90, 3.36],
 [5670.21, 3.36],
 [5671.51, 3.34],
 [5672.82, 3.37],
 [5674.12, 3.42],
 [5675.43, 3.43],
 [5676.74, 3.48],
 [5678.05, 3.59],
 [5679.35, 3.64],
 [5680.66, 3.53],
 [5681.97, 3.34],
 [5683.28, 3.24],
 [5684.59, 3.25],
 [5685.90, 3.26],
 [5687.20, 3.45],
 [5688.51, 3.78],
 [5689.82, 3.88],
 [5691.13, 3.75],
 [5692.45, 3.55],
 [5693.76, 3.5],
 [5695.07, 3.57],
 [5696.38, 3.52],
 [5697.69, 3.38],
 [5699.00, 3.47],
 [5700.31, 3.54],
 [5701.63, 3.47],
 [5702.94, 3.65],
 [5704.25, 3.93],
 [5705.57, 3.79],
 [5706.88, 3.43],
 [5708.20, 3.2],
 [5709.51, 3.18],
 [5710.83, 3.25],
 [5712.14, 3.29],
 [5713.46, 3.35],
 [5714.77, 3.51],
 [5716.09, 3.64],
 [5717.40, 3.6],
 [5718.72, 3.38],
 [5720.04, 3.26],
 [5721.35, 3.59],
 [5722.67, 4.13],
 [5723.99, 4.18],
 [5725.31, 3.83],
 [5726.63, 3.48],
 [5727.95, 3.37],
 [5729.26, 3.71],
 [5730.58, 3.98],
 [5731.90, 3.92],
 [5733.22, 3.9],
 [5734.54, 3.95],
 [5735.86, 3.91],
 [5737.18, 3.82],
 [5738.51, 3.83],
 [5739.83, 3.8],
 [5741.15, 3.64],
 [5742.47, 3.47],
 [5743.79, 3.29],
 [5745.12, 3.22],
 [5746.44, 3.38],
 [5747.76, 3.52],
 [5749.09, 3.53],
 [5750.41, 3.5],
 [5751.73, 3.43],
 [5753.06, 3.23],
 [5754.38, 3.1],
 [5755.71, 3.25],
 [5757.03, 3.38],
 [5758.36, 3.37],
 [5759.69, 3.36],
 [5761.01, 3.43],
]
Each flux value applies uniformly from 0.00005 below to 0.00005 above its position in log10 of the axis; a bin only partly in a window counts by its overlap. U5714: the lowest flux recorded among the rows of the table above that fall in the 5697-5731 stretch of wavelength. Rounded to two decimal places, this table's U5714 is 3.18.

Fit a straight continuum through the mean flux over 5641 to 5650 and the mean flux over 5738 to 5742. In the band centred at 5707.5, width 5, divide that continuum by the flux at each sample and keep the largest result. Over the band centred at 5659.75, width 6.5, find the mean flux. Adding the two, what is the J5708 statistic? 4.44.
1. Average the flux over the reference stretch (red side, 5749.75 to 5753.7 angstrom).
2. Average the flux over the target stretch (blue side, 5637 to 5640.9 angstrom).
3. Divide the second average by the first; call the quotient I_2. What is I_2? 1.00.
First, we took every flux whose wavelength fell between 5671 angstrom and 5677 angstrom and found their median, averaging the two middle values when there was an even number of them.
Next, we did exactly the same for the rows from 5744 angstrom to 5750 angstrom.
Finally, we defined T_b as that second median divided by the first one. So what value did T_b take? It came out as 1.01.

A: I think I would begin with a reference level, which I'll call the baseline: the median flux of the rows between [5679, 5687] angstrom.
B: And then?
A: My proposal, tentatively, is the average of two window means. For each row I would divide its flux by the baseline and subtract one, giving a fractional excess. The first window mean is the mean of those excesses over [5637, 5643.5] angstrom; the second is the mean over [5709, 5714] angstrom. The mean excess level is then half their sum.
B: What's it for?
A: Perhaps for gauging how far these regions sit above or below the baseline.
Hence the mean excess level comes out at -0.001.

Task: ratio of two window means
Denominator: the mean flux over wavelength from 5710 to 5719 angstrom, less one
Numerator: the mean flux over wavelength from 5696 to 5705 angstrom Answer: 1.47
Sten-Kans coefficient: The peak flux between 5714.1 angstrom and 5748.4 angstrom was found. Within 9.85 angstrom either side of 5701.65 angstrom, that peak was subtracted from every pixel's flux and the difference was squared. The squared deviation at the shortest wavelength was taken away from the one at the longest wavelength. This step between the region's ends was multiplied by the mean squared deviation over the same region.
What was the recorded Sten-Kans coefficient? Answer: 0.2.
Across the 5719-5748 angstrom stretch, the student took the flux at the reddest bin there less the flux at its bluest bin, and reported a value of 0.26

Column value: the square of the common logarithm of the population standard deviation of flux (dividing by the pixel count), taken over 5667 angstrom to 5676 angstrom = 1.8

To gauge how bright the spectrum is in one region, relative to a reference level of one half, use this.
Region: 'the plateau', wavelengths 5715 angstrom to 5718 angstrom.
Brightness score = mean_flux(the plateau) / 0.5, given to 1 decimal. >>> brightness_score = 7.2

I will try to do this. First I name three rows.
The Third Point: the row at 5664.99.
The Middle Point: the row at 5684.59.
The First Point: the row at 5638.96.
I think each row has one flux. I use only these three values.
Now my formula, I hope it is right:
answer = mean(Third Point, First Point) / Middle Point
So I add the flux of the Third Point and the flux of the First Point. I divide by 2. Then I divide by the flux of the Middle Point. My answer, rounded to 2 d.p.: 1.00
